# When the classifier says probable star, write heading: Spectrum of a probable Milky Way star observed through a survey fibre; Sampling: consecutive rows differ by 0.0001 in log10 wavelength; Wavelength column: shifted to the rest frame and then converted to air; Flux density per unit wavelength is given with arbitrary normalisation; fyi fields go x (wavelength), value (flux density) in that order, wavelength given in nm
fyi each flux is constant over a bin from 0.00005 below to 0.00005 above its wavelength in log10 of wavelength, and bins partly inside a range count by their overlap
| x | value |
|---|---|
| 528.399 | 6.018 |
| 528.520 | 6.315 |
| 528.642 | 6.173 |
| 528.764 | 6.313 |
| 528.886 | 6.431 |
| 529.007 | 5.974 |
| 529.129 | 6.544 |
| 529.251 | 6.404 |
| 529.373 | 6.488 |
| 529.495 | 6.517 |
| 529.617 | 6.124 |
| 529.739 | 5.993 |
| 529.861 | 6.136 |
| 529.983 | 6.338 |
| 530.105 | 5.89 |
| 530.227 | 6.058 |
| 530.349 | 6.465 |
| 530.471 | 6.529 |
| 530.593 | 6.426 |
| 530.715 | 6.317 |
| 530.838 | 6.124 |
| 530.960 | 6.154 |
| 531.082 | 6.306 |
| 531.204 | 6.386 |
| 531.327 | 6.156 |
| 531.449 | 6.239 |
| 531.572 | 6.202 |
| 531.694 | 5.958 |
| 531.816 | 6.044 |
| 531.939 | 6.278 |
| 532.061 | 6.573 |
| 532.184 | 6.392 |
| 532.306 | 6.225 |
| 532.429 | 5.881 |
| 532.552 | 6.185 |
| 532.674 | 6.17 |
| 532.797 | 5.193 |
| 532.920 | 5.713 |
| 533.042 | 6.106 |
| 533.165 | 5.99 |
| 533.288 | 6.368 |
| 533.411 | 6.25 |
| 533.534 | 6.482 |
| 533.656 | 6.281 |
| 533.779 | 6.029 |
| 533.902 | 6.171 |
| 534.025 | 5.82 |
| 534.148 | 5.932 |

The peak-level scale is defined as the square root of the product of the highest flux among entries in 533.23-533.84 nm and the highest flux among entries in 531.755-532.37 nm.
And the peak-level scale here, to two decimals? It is 6.53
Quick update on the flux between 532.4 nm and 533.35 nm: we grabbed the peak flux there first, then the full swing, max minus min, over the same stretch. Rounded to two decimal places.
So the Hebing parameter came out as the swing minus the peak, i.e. -5.19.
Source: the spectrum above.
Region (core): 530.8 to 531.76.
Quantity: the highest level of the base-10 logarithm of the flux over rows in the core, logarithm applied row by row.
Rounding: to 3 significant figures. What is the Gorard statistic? 0.805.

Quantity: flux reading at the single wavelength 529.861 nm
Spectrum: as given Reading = 6.136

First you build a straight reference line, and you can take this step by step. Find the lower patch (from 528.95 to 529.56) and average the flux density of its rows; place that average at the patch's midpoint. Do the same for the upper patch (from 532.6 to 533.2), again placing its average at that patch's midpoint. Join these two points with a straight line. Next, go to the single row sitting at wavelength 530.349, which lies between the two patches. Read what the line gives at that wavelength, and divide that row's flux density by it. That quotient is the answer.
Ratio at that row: 1.04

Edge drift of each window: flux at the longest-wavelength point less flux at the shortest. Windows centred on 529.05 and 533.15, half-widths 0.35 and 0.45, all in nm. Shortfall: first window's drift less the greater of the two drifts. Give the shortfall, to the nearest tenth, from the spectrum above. -1.1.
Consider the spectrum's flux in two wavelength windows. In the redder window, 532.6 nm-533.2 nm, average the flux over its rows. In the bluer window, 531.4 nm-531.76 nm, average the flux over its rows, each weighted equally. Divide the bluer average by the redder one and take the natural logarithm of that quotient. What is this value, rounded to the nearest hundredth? 0.05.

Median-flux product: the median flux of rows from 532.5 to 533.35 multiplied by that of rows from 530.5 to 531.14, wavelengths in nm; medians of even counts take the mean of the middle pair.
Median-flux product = 38.5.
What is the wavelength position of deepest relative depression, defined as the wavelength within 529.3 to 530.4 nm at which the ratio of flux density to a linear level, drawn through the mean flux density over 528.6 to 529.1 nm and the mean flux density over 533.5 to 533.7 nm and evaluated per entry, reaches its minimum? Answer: 530.105 nm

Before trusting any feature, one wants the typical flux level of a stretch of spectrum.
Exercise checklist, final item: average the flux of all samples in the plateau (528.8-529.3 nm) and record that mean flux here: 6.34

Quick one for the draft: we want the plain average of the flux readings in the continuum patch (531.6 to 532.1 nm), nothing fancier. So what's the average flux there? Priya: 6.21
